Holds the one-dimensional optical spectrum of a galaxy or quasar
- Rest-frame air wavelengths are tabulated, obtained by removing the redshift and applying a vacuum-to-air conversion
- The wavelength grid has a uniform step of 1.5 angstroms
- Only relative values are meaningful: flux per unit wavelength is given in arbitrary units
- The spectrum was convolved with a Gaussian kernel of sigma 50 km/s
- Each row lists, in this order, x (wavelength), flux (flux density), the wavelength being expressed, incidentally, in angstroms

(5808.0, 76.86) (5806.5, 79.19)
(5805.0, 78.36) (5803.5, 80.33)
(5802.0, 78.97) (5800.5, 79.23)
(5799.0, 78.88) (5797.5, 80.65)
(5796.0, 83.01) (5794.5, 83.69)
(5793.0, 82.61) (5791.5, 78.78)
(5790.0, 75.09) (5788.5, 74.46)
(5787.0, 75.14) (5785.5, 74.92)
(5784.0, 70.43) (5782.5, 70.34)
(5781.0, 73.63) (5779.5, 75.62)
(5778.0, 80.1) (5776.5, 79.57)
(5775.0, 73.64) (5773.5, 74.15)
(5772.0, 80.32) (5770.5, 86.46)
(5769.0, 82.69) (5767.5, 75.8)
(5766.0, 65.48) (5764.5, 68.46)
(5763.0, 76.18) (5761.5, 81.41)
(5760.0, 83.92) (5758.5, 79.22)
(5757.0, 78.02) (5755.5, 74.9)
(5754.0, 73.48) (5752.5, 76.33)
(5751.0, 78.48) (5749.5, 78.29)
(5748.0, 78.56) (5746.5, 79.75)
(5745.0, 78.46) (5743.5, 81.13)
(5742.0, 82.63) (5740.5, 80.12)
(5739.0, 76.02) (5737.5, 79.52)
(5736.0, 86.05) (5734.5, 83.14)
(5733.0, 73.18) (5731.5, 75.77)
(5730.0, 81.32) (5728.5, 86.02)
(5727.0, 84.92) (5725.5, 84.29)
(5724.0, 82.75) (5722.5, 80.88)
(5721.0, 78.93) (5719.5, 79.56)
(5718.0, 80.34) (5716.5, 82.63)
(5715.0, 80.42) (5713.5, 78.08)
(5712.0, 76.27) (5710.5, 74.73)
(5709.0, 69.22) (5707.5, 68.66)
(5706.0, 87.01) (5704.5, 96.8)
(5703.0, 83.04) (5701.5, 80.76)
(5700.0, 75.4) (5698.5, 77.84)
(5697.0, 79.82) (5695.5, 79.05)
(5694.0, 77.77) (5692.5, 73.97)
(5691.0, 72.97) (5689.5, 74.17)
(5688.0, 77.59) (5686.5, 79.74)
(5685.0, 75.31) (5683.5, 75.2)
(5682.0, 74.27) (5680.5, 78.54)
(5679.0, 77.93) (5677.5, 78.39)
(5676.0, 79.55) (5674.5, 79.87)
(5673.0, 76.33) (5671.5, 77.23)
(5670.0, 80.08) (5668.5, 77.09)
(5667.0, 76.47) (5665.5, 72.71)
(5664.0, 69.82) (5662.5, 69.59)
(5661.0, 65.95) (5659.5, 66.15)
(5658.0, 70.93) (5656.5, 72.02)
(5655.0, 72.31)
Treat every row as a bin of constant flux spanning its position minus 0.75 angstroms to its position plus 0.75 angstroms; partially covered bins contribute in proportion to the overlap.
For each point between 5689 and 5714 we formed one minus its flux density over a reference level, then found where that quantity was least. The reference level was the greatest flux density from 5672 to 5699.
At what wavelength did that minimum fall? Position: 5704.5 angstroms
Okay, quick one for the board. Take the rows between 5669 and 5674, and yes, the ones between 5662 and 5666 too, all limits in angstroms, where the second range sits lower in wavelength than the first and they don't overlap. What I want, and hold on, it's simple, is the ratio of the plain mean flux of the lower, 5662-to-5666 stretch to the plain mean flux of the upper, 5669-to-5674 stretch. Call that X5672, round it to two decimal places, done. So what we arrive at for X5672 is 0.91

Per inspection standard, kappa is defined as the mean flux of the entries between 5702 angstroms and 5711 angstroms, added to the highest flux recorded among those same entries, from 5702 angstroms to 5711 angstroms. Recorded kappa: 177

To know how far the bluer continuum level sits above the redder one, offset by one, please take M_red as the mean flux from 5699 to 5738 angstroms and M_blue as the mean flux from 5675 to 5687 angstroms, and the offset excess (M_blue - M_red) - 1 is -4.0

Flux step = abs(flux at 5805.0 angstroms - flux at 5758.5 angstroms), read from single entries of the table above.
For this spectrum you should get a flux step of 1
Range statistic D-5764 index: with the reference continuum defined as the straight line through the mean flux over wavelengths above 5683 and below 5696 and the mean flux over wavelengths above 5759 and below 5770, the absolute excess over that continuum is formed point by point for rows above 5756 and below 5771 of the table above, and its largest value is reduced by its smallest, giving 11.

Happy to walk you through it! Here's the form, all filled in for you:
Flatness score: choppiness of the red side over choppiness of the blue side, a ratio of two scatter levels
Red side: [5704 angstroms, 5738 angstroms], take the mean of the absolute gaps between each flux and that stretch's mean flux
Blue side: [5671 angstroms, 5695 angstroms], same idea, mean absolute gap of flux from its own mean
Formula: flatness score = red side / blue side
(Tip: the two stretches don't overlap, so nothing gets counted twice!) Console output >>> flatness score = 2.3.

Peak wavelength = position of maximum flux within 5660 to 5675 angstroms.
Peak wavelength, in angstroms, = 5670.0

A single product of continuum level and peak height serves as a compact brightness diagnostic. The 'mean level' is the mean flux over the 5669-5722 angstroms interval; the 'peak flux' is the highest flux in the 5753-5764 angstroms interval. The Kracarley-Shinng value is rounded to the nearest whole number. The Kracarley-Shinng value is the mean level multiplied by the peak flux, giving 6564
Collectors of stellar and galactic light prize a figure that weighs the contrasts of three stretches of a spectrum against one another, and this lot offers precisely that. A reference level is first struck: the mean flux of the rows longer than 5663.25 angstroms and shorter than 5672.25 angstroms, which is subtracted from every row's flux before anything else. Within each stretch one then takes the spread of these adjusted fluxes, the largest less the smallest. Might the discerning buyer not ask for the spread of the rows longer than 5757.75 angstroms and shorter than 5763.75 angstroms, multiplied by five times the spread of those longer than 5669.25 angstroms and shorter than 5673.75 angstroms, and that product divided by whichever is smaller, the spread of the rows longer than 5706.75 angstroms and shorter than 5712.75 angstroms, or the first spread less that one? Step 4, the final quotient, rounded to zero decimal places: 1116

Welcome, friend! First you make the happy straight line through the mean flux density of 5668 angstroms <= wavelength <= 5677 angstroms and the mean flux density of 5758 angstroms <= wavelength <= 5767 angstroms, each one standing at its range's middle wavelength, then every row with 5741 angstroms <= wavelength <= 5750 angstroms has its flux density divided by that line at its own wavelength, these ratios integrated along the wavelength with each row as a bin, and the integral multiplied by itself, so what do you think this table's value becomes 89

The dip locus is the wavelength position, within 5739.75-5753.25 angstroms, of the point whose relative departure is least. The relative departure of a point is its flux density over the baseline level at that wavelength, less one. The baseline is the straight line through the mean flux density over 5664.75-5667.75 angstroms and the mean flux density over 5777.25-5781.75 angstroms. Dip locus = 5752.5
